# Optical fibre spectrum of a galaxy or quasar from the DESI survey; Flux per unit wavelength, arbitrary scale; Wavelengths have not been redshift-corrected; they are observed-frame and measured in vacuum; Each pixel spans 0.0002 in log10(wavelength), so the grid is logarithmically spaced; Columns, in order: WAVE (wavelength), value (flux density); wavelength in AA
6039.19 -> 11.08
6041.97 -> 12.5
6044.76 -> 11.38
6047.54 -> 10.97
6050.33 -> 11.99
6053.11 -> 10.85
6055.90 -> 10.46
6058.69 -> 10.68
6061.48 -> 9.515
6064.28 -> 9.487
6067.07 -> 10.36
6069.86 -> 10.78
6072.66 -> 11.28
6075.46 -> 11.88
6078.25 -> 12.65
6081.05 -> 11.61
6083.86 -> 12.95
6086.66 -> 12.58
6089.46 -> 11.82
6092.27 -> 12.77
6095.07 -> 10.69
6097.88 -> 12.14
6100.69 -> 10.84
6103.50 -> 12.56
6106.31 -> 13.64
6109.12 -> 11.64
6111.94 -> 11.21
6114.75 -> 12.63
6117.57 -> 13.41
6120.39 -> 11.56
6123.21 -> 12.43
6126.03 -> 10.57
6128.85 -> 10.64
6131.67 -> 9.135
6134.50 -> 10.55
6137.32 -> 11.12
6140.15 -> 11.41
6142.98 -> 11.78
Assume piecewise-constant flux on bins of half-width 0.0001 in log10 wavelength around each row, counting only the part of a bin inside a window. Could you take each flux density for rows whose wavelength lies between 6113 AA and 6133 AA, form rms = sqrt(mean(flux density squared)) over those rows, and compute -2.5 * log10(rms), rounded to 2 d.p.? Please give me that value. -2.66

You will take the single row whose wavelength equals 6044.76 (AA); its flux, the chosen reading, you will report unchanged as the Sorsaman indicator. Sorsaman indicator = 11.38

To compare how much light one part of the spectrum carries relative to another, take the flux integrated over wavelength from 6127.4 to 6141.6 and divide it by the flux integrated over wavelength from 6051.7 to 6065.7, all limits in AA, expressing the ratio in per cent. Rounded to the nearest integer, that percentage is 105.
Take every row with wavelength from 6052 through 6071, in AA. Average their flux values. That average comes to 10.3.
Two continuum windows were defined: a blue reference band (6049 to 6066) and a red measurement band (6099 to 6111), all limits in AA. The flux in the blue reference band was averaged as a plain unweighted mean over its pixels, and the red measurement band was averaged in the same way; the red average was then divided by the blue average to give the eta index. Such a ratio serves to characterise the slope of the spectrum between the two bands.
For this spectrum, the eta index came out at 1.16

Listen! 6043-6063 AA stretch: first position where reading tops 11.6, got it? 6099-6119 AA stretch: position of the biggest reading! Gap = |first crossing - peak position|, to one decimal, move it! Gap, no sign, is 56.0 AA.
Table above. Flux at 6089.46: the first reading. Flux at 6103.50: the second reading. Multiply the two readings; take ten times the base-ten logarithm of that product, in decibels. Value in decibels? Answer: 21.7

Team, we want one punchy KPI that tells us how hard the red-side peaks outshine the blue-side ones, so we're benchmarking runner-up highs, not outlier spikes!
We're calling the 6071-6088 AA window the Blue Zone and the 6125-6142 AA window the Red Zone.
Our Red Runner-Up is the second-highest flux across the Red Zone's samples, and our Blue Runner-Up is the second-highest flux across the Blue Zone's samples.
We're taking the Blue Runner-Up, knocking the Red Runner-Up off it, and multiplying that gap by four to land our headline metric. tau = 6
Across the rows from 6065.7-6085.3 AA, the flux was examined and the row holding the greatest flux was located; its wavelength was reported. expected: 6083.86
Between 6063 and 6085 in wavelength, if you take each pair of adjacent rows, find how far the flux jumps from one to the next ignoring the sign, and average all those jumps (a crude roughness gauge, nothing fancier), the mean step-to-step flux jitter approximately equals 0.79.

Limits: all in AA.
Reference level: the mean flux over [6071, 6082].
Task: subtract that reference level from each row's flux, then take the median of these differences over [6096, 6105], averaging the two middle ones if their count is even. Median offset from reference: 0.3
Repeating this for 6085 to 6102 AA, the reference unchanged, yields 0.1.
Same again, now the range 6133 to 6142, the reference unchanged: -0.7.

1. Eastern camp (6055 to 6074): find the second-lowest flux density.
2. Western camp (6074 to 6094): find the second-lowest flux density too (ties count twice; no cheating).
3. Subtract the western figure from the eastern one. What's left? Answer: -2.3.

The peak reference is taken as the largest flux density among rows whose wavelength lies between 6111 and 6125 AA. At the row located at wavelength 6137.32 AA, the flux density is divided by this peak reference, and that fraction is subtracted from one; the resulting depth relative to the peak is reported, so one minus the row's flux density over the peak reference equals 0.17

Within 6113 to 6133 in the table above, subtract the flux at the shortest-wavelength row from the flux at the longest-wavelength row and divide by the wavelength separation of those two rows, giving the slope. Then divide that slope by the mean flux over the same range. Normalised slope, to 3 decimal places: -0.018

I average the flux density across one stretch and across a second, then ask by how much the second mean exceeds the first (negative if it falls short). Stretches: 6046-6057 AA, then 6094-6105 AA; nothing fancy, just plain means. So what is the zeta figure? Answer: 0.5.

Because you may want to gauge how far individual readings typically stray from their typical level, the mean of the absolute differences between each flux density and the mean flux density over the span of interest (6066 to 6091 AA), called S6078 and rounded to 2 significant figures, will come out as 0.68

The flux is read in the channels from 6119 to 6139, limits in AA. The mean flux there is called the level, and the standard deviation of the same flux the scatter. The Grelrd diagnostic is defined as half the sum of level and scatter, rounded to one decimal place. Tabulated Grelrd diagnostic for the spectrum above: 5.9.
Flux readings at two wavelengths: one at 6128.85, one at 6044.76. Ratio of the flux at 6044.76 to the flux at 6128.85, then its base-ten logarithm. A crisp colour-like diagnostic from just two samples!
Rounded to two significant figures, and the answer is 0.029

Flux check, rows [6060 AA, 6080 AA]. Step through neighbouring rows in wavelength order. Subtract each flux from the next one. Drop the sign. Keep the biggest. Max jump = 0.9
